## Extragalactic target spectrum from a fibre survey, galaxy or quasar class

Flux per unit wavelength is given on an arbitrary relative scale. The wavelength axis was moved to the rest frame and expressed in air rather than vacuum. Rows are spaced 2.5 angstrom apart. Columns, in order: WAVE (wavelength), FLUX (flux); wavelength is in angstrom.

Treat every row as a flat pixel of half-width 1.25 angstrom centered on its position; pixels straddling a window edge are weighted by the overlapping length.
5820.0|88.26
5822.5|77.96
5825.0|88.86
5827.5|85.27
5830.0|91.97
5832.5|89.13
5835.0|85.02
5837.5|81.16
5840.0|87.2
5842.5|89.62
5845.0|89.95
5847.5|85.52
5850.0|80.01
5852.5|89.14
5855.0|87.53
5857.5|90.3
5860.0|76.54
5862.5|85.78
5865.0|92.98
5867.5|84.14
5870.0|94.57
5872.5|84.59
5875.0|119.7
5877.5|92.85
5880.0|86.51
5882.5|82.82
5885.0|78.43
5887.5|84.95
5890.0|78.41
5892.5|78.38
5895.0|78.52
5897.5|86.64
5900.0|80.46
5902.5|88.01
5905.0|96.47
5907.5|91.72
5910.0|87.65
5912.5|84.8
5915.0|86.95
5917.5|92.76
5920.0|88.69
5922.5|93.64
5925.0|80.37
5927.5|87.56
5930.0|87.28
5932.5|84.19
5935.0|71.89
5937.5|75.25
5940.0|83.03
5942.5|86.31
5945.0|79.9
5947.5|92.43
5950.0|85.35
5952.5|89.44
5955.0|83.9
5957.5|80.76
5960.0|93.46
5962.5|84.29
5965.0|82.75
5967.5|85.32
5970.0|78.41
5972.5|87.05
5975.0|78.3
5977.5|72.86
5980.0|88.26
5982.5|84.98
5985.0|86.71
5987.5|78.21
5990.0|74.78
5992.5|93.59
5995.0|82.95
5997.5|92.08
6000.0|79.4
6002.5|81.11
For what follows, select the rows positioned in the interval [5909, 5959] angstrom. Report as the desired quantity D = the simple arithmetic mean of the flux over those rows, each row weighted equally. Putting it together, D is 85.1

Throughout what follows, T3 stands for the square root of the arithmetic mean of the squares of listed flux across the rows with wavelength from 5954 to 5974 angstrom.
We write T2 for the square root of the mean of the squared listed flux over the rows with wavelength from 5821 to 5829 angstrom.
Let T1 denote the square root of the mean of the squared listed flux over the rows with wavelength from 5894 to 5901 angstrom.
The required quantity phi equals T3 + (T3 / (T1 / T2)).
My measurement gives 171.5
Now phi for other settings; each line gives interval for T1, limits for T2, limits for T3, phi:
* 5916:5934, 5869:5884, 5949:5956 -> 178.8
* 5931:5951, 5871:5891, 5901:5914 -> 187.2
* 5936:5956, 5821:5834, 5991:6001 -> 176.7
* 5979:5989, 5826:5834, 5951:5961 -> 178.4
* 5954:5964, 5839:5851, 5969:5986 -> 165.9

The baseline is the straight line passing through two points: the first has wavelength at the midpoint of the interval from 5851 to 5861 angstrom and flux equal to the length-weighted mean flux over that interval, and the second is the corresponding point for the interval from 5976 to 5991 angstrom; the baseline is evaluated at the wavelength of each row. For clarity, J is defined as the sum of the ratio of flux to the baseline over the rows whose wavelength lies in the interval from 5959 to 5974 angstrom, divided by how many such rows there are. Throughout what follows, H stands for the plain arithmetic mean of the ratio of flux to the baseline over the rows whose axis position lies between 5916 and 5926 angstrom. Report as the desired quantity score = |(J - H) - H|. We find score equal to 1.09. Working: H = 1.07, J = 1.04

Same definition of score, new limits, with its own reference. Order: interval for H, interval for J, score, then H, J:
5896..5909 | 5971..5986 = 1.08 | 1.05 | 1.02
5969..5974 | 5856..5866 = 1.02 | 1.02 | 1.01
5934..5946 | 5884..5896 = 0.98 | 0.96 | 0.94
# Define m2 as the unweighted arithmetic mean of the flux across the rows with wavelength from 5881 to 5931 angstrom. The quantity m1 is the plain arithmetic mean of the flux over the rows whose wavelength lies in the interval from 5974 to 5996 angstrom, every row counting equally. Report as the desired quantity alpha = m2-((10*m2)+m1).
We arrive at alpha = -854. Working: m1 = 82.3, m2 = 86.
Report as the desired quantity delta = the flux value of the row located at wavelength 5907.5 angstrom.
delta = 91.72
